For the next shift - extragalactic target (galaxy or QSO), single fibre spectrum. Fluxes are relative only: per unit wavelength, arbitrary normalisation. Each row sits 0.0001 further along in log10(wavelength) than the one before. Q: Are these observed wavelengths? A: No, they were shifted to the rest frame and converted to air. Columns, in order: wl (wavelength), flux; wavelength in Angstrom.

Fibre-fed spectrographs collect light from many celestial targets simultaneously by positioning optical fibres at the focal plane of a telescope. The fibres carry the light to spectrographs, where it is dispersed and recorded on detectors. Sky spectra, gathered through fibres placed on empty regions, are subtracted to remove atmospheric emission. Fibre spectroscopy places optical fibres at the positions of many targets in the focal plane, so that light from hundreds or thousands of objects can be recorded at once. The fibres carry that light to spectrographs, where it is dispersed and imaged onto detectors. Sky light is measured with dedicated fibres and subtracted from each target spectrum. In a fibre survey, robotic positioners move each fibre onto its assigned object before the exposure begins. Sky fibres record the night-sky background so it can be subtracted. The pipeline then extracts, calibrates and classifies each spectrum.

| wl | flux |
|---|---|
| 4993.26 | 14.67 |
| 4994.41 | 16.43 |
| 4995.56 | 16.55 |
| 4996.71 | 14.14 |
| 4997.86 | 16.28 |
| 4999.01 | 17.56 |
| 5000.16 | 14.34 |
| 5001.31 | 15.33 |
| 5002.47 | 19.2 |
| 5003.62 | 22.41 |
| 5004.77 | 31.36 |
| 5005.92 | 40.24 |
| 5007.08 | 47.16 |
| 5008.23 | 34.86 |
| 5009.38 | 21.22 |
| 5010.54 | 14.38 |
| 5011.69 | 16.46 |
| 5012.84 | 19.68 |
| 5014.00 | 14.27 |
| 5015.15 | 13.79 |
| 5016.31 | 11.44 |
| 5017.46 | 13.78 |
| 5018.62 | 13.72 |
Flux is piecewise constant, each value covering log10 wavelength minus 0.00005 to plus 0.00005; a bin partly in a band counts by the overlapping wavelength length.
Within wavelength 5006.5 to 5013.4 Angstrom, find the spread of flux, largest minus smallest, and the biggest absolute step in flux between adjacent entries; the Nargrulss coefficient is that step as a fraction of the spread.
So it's 0.4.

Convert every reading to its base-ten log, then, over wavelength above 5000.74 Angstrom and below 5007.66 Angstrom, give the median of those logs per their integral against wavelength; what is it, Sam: 0.14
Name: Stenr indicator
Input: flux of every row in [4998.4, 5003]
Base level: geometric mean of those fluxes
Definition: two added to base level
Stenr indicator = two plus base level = 18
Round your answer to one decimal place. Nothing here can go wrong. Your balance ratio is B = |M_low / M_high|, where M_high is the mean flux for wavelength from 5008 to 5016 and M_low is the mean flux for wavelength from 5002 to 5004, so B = 1.1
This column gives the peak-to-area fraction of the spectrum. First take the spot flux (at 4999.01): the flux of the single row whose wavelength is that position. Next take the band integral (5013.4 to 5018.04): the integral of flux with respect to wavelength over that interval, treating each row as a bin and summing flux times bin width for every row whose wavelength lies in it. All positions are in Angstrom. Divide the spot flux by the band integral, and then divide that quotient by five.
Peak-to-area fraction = 0.057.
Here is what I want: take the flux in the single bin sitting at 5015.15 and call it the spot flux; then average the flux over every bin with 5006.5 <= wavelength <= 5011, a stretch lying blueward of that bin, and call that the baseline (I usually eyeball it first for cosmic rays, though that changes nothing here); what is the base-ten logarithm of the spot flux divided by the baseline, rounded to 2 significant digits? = -0.33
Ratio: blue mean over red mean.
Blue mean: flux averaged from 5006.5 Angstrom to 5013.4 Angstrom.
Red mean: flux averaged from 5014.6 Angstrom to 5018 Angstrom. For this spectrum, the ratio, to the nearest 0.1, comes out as 2.0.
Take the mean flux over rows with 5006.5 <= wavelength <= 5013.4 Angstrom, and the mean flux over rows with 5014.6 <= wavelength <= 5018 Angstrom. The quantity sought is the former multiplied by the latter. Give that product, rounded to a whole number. 333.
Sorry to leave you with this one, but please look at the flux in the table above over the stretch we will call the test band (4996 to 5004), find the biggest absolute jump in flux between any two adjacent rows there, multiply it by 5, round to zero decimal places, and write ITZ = 19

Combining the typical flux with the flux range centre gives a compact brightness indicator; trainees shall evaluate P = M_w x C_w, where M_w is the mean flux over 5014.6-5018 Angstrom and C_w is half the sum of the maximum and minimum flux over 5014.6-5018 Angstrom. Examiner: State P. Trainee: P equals 164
